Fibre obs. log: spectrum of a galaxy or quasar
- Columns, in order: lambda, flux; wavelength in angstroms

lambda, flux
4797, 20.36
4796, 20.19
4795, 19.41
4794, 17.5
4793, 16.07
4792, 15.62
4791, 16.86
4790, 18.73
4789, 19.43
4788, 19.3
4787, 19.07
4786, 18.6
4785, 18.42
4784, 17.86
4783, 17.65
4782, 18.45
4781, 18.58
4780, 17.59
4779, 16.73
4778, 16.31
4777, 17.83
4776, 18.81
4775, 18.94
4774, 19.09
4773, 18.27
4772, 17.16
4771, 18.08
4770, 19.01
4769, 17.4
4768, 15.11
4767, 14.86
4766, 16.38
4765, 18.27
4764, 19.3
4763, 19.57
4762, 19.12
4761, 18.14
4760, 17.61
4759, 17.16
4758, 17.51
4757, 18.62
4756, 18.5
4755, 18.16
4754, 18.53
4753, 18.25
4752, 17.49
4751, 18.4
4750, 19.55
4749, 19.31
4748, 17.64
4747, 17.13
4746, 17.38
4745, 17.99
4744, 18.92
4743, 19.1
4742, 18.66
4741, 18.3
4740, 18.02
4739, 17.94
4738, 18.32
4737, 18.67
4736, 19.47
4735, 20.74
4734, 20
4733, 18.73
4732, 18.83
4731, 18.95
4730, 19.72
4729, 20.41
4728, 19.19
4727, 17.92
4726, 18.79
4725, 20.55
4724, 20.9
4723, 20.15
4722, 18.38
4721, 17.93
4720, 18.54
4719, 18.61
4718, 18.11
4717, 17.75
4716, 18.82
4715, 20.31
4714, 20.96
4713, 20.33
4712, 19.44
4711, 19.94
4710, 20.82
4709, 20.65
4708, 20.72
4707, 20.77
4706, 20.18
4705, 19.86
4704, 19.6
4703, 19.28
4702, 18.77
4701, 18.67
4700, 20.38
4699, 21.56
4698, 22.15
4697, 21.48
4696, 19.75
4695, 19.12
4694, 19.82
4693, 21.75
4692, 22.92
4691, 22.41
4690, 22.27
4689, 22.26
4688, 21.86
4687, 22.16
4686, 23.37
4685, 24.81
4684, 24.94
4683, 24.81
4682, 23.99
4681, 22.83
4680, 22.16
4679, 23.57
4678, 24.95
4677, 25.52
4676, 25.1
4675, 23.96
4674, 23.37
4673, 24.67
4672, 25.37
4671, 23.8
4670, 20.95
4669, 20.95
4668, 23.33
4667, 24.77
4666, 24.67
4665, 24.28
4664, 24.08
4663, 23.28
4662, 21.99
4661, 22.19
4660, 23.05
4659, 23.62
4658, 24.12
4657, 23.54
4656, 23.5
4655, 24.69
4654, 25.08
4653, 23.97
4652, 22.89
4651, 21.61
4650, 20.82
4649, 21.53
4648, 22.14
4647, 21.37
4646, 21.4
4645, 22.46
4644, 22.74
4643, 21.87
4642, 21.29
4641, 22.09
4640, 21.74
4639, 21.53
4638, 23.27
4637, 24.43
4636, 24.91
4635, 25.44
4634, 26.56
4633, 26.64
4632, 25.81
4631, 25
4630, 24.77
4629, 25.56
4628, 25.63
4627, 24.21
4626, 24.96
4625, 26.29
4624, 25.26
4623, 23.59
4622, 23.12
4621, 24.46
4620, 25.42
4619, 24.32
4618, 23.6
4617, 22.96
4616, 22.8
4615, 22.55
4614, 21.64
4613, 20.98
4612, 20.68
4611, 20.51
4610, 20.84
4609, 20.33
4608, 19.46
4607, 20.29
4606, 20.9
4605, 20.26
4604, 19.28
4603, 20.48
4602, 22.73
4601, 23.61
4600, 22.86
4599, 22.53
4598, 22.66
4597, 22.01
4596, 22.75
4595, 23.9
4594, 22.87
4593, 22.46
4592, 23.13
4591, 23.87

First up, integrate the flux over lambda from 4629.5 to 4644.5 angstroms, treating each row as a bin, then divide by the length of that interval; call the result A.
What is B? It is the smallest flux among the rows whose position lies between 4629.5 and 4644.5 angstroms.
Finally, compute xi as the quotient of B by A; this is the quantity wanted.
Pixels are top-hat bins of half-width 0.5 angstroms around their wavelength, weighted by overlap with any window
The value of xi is 0.892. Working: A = 23.9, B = 21.29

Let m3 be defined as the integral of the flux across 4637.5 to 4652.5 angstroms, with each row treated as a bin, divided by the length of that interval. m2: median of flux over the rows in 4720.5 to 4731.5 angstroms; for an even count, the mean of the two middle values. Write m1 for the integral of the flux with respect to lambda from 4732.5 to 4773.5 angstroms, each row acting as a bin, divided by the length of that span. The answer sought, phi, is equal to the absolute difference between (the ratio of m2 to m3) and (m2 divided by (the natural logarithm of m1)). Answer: 5.7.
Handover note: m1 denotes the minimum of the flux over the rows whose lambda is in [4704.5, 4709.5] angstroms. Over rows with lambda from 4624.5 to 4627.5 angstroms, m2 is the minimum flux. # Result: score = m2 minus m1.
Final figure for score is 4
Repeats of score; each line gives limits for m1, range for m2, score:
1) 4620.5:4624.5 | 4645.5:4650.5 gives -2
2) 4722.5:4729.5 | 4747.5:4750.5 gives 0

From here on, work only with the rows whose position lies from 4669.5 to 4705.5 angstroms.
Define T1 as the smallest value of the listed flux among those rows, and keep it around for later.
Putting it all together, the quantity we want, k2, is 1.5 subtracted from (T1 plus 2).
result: 19.2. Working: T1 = 18.67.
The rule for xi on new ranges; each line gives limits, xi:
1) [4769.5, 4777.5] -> 0.933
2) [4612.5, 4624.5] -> 0.897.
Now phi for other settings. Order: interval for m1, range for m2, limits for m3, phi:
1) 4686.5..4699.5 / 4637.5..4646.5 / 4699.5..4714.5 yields 6.0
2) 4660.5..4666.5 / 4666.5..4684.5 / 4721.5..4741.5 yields 6.4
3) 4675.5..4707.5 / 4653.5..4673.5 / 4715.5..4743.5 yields 6.4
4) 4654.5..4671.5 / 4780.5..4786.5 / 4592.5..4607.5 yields 5.0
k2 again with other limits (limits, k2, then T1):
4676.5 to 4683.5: 22.7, 22.16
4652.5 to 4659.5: 24.0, 23.5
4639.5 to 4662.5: 21.3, 20.82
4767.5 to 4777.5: 15.6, 15.11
